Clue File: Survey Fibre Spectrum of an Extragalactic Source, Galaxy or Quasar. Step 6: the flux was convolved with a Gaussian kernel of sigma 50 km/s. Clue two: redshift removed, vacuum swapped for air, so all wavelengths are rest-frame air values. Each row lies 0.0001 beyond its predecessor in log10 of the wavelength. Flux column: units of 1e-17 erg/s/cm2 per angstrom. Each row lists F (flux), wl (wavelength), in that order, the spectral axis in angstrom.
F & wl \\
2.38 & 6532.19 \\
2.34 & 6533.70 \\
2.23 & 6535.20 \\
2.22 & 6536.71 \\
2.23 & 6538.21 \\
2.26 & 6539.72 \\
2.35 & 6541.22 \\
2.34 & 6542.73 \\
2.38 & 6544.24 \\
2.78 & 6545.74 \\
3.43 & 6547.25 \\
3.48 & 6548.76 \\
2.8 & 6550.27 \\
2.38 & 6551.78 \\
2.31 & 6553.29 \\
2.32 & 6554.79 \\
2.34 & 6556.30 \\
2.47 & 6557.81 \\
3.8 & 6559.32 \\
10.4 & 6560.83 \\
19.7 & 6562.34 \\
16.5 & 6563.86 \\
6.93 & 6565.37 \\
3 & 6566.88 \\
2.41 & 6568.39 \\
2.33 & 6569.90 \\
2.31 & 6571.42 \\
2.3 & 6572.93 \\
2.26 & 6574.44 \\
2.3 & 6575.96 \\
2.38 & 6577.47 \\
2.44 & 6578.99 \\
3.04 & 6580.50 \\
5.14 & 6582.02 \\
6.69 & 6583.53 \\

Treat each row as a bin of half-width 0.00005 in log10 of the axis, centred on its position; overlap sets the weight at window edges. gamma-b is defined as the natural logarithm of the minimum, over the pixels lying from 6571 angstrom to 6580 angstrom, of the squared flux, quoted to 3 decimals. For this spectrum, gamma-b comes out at 1.631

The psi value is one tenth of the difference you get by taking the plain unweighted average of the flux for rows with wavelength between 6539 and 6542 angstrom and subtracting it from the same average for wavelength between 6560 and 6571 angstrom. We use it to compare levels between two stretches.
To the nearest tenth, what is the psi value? 0.6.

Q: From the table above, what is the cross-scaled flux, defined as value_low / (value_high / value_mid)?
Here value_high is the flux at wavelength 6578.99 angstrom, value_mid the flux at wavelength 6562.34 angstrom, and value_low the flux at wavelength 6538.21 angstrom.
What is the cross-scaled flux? 18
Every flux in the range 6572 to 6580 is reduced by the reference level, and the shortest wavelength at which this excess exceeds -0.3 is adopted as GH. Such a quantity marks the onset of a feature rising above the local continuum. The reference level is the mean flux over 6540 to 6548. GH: 6577.47 angstrom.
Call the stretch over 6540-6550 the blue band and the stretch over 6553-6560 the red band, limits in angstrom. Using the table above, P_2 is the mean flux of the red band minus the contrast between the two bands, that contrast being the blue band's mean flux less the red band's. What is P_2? 3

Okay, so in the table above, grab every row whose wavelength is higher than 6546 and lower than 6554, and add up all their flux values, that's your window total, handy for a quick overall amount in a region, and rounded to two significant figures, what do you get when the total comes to 14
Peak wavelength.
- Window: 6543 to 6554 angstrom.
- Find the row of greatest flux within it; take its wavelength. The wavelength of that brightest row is 6548.76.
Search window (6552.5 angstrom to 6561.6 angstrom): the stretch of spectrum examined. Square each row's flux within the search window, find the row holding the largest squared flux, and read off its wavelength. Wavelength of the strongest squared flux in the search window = 6560.83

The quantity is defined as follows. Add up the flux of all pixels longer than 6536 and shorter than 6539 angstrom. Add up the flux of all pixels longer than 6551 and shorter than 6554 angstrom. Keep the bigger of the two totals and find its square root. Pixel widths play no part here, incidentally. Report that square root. 2.2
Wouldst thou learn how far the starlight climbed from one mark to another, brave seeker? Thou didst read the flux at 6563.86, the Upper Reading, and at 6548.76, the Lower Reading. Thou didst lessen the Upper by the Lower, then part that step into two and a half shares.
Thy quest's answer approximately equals 5.2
